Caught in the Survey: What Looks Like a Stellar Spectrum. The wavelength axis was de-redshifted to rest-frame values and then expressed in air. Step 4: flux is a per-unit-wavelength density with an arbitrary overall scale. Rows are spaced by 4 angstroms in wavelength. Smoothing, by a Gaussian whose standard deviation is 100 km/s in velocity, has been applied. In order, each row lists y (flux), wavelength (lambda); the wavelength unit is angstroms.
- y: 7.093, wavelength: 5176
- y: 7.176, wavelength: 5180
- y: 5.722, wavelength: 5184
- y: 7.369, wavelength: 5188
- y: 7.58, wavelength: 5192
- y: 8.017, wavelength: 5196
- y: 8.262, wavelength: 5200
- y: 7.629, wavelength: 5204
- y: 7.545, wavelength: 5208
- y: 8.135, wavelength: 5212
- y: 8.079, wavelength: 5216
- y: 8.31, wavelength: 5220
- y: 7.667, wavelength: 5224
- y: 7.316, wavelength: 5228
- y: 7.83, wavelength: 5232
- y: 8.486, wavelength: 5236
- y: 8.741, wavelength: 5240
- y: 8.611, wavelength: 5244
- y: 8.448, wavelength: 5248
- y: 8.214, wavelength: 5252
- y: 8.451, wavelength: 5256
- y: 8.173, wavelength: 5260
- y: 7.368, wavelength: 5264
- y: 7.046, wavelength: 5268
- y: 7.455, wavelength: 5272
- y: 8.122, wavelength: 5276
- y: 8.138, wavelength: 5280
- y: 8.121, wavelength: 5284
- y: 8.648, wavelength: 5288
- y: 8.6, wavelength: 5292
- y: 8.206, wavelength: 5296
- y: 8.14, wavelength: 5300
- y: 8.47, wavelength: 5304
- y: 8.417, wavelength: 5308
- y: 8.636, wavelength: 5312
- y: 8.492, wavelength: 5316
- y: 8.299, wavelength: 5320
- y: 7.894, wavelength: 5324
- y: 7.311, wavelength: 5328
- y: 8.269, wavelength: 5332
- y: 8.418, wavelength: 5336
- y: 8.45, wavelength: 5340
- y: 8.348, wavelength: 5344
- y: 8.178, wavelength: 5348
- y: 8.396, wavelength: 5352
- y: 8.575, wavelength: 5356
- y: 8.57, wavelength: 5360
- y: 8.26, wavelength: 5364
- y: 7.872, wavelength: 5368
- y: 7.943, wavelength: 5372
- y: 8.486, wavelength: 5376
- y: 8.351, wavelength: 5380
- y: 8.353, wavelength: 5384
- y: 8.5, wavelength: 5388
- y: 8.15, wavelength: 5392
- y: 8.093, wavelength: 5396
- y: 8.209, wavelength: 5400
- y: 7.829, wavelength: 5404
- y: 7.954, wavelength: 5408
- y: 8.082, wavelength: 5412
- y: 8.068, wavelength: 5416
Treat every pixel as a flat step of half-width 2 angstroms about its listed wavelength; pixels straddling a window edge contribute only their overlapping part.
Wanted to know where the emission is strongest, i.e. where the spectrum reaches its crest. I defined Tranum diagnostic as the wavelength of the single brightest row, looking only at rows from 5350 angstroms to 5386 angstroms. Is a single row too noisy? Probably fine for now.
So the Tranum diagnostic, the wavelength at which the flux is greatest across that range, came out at 5356 angstroms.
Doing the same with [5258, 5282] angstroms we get 5260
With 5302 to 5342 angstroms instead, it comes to 5312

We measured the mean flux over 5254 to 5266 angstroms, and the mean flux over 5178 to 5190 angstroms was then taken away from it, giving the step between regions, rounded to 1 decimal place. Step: 1.2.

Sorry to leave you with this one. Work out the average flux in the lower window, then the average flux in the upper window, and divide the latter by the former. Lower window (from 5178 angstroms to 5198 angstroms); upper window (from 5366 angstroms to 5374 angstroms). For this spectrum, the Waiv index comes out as 1.10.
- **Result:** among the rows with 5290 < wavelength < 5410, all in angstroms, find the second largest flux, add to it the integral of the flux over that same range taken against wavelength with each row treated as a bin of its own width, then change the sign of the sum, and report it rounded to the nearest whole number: -999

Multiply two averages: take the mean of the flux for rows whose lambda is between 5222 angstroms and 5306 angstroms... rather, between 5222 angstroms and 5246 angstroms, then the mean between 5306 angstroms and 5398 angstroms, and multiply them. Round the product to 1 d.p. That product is 67.1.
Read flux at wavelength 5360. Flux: 8.57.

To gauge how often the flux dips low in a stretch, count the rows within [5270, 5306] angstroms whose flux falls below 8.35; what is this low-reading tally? 6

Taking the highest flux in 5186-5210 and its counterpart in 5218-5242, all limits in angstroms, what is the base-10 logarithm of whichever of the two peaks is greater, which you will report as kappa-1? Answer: 0.942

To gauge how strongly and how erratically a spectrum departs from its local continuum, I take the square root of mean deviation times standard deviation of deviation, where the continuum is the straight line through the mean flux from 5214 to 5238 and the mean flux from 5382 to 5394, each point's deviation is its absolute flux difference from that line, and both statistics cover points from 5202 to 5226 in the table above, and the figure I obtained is 0.15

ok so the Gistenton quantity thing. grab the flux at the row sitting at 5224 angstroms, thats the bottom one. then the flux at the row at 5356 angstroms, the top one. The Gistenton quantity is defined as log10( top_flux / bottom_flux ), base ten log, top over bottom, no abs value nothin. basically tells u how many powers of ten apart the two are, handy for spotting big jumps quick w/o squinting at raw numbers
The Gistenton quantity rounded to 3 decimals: 0.049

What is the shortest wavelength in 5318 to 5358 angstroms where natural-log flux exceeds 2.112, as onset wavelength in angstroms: 5320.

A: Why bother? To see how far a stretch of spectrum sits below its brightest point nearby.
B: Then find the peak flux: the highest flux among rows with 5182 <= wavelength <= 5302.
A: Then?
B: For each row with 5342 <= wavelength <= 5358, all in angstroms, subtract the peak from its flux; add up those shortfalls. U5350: -1.5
